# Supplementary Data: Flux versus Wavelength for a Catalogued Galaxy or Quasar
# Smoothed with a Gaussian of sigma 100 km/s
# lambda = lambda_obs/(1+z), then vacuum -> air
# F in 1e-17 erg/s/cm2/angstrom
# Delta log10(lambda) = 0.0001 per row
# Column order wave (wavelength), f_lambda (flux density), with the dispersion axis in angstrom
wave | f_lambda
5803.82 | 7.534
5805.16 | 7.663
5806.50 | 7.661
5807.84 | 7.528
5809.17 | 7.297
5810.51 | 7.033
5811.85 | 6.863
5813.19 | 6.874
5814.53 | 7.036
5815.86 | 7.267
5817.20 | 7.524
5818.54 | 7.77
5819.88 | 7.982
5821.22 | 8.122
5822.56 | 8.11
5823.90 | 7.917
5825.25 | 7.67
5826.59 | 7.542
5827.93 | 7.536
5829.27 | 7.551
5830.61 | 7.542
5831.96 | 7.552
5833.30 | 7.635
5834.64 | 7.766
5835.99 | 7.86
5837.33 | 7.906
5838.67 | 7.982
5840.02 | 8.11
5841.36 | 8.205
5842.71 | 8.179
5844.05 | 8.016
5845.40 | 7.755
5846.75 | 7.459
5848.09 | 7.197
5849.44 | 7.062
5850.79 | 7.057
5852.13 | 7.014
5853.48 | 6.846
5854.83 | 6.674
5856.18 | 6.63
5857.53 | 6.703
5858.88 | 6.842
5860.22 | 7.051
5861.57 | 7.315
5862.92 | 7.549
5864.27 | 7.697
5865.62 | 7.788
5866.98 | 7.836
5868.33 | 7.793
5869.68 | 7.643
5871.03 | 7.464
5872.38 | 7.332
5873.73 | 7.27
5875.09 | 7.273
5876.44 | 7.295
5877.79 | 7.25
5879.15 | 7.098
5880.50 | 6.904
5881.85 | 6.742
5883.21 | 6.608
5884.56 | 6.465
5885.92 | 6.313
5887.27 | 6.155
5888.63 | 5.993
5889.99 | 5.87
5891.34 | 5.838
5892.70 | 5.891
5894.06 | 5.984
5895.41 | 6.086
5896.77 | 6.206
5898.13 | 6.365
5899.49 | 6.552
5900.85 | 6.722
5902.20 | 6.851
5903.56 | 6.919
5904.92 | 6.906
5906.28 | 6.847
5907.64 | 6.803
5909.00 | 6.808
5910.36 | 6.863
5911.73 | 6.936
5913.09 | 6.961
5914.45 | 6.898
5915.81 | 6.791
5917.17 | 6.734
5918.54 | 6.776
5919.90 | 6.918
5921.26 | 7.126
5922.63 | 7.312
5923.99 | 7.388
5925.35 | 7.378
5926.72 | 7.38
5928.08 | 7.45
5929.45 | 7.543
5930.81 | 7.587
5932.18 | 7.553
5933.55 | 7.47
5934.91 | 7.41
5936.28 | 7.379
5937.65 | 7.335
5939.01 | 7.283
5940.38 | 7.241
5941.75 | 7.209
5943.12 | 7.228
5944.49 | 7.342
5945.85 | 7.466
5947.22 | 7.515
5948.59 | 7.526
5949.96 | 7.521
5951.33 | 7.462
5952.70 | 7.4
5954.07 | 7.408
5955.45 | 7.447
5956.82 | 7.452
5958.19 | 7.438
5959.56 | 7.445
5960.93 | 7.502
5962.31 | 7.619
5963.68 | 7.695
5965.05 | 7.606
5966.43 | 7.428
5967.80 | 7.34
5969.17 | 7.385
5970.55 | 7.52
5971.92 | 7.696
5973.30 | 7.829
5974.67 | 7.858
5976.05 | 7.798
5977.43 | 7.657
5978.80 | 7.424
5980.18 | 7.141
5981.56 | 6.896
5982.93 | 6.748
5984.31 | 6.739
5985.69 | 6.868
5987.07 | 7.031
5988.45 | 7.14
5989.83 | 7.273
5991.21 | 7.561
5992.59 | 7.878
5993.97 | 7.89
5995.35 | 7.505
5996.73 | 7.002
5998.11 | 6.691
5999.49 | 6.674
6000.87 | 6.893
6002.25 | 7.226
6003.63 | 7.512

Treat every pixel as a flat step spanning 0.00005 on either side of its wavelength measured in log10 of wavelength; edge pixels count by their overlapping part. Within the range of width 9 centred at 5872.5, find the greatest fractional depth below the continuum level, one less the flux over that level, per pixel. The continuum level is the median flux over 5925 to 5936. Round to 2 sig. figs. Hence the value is 0.025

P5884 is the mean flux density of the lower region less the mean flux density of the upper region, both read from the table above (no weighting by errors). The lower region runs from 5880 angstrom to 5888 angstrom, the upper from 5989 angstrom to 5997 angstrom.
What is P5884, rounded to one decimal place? -1.0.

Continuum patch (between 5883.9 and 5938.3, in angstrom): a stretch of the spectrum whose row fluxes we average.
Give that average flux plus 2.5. 9.32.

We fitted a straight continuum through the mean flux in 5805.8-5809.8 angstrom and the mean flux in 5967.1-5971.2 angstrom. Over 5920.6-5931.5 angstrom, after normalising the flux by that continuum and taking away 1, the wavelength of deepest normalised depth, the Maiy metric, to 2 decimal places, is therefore 5921.26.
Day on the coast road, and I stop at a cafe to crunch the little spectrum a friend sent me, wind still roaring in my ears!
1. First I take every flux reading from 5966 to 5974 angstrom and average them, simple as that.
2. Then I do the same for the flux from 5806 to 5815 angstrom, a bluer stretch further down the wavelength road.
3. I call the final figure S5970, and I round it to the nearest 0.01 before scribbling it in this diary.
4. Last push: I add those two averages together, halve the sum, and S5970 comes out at 7.36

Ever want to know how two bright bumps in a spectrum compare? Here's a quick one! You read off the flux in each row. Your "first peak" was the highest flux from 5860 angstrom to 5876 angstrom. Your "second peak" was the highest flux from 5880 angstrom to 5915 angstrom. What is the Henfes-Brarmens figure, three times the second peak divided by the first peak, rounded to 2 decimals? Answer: 2.67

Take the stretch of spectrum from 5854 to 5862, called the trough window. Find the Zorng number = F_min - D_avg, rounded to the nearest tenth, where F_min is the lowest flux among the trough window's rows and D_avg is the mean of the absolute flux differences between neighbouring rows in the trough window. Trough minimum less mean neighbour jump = 6.5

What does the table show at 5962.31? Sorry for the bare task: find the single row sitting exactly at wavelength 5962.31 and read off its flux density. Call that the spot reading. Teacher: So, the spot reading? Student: 7.619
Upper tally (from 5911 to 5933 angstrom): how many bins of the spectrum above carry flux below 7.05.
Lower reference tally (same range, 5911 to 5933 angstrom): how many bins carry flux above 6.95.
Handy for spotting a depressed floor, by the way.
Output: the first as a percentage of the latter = 70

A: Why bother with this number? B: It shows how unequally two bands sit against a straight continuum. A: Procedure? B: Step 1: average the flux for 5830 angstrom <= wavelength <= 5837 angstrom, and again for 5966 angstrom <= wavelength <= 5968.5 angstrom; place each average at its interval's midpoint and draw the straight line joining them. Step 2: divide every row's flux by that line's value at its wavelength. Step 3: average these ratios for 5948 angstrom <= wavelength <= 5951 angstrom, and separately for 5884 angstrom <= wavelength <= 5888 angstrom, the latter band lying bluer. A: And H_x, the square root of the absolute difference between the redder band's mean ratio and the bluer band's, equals 0.42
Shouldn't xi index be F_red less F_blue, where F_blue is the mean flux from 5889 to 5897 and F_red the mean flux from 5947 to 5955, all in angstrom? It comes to 1.5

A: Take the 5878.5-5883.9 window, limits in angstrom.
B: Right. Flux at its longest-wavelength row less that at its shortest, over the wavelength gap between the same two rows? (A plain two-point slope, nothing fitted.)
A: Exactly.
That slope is -0.12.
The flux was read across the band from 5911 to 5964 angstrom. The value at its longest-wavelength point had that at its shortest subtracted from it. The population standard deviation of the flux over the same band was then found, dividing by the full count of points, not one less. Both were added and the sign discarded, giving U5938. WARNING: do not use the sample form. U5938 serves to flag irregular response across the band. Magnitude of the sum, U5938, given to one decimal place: 1.0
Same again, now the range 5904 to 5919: 0.1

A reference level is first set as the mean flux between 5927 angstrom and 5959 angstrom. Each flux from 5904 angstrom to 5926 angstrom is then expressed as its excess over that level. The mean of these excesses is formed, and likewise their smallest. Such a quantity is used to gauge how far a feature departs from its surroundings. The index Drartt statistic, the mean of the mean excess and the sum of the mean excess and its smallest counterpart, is -0.8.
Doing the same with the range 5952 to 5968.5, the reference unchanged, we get 0.0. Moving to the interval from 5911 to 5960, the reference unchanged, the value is -0.5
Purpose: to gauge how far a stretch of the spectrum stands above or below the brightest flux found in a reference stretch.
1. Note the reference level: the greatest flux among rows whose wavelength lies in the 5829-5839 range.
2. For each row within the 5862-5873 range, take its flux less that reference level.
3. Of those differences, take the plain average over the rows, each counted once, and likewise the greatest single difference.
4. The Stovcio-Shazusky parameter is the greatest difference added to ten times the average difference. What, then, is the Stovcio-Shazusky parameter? -3.6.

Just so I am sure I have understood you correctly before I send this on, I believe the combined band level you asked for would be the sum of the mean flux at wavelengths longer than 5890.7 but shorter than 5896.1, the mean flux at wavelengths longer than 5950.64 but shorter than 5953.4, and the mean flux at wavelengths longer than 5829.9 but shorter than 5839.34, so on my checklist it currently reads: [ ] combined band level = 21.1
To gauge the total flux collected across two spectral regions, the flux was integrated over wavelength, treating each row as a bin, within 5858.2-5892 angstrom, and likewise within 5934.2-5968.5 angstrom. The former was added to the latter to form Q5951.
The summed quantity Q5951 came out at 492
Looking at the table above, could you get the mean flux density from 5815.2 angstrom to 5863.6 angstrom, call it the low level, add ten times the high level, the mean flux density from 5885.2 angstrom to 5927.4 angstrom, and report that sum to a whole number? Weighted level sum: 74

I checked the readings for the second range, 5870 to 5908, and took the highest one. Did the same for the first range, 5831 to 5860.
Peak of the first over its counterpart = 1.10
